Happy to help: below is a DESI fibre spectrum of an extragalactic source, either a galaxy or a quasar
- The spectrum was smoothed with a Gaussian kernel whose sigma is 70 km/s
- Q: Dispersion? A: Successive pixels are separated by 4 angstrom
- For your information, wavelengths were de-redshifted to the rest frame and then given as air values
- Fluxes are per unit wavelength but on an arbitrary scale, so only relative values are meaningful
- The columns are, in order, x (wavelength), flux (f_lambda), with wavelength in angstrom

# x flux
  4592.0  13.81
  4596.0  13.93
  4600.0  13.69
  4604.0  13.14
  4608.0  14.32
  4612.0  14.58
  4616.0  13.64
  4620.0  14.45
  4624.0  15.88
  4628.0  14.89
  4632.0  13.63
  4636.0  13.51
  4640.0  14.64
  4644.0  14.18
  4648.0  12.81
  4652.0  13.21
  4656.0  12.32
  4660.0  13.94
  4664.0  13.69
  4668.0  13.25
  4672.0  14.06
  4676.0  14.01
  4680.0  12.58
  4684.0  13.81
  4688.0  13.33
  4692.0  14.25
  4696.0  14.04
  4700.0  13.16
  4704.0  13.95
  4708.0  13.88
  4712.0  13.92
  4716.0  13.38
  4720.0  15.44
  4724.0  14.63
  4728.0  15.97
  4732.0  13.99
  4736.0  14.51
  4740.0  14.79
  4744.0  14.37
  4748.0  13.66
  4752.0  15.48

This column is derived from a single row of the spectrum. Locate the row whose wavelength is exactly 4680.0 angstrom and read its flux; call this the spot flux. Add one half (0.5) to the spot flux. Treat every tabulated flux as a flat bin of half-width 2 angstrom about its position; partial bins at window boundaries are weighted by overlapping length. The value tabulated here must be 13.1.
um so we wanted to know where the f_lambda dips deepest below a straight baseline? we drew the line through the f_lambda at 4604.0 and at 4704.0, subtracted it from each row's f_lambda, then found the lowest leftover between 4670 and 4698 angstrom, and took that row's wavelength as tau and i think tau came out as 4680.0 angstrom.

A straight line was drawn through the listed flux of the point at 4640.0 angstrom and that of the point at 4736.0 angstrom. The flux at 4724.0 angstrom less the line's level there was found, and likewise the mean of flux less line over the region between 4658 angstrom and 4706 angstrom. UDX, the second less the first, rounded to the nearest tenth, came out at -1.0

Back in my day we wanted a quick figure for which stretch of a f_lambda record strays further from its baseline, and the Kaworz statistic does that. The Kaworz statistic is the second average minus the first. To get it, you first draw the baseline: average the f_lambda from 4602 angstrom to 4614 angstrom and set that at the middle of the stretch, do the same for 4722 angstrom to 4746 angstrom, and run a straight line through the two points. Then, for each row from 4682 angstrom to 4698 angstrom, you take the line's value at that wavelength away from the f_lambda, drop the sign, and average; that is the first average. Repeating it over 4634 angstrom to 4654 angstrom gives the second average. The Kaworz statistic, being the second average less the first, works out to 0.11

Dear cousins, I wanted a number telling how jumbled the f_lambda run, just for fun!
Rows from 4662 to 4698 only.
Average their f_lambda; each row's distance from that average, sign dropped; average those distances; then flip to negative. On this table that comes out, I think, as -0.41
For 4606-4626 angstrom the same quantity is -0.52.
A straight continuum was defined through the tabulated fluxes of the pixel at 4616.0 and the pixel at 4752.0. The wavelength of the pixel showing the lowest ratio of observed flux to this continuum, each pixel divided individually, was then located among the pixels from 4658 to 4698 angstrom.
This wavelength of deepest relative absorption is 4680.0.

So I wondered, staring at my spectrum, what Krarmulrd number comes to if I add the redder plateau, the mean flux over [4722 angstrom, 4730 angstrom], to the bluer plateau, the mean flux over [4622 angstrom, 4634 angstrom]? 30.1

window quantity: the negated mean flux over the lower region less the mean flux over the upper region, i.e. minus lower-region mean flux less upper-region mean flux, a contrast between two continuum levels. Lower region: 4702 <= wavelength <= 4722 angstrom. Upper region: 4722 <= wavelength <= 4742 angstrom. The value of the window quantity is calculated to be -28.9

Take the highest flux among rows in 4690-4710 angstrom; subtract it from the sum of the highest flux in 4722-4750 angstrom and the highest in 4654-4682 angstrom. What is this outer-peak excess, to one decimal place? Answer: 15.8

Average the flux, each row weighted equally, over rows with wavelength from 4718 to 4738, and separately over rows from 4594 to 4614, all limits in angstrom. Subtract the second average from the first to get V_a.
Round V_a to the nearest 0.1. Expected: 1.0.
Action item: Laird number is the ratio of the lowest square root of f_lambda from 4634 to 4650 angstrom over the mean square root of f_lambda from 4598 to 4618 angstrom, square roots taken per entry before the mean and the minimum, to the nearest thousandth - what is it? 0.961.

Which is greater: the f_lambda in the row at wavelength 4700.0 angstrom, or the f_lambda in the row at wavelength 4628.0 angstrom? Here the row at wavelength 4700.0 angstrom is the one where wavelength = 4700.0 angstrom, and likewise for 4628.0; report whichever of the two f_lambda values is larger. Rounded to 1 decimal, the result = 14.9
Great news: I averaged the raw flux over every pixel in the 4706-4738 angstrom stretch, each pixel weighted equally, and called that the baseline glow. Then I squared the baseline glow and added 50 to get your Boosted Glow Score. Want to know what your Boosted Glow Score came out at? 259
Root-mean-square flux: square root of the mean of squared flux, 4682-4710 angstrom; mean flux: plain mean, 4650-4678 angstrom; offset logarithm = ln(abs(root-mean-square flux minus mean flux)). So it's -1.3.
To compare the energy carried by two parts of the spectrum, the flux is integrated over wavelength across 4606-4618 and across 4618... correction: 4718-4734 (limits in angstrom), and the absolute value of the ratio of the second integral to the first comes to 1.4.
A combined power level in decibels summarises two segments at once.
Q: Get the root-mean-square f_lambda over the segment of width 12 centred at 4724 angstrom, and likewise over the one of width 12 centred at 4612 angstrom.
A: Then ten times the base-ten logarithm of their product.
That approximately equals 23.4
